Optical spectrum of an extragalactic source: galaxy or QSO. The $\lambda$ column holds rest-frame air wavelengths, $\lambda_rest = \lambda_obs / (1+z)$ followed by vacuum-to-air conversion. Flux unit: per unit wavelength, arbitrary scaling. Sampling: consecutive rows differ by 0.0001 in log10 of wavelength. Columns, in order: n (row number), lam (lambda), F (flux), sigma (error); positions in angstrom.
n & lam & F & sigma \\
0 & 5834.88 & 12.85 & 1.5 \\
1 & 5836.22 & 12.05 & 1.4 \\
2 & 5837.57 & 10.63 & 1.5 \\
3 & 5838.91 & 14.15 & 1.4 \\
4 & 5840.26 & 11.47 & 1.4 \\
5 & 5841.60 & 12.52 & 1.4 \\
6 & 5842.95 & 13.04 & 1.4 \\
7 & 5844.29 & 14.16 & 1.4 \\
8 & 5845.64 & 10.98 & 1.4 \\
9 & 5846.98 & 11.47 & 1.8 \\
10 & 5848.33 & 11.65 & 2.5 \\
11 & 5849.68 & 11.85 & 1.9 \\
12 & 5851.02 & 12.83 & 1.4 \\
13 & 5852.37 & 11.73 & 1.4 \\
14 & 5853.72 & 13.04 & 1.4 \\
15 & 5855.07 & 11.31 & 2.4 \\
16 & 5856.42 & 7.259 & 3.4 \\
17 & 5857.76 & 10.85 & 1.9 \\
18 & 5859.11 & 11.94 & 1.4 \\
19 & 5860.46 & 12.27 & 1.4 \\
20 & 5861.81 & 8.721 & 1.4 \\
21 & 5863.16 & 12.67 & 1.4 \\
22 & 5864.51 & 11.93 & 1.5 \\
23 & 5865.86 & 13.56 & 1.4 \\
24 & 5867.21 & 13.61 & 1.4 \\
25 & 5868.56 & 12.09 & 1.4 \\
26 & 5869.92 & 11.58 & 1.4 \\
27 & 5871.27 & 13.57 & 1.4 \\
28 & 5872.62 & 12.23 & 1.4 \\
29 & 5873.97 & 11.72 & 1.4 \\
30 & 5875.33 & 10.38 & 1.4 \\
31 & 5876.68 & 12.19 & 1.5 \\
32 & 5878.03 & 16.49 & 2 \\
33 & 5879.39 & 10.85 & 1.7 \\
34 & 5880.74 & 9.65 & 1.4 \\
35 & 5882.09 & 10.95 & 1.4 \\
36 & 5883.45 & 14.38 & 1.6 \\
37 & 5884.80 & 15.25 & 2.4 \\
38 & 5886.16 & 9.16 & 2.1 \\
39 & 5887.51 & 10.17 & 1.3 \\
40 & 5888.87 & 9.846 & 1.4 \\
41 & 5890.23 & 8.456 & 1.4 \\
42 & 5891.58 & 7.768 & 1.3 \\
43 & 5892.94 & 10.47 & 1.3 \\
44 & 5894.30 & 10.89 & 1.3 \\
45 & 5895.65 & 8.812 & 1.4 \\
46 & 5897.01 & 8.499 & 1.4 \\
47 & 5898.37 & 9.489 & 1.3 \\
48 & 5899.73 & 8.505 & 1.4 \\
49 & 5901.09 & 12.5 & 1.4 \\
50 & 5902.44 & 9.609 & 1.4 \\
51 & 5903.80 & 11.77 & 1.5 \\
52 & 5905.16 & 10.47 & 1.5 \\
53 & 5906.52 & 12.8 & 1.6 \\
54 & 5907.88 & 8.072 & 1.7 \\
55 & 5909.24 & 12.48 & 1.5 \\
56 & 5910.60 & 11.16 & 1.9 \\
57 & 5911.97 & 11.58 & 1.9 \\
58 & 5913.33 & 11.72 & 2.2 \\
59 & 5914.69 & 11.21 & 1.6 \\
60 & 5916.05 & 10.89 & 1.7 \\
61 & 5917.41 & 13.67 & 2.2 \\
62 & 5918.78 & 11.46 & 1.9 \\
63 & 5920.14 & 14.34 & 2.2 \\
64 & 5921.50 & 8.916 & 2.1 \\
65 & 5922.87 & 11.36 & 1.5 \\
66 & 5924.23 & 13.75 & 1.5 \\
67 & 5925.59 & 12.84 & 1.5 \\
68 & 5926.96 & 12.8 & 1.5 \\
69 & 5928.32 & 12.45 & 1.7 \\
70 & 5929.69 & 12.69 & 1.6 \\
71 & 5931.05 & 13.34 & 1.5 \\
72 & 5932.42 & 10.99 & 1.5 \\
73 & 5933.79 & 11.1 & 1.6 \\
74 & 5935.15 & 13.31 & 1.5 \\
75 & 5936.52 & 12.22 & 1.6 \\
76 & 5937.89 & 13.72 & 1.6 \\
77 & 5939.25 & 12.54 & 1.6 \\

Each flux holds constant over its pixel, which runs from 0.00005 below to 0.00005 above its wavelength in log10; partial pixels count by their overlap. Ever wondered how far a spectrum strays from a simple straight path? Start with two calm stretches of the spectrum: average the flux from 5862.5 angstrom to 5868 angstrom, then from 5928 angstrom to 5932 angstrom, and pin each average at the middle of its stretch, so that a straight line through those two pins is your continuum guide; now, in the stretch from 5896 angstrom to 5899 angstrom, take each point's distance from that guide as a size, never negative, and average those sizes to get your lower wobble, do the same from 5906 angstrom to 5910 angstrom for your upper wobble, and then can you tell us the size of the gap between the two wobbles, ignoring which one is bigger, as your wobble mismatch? 2.1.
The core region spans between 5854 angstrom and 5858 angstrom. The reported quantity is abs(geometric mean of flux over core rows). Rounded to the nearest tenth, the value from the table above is 9.6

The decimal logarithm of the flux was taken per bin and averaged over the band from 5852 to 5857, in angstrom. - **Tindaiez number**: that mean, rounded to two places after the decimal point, 1.02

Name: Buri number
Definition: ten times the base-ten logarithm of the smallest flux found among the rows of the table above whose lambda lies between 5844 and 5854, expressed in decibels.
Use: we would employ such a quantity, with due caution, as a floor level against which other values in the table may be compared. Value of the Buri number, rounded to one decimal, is 10.4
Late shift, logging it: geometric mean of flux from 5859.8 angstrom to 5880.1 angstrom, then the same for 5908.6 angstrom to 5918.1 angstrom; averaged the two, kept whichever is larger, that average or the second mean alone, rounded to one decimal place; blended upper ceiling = 12.0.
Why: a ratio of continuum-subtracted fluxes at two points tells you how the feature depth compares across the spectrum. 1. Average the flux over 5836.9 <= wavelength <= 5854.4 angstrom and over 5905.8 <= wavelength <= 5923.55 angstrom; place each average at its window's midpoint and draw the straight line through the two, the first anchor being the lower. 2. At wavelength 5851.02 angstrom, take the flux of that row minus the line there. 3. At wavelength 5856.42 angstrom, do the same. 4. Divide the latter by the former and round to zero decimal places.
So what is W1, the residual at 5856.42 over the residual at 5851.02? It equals -8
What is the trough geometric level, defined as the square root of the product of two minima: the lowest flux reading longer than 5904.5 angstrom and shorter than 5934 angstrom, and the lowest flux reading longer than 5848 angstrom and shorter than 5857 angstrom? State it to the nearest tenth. 7.7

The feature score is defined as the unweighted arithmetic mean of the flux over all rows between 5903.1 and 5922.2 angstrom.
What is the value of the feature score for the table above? 11.5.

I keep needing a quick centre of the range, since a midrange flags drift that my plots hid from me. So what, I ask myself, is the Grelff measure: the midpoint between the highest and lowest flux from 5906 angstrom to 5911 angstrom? 10.4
